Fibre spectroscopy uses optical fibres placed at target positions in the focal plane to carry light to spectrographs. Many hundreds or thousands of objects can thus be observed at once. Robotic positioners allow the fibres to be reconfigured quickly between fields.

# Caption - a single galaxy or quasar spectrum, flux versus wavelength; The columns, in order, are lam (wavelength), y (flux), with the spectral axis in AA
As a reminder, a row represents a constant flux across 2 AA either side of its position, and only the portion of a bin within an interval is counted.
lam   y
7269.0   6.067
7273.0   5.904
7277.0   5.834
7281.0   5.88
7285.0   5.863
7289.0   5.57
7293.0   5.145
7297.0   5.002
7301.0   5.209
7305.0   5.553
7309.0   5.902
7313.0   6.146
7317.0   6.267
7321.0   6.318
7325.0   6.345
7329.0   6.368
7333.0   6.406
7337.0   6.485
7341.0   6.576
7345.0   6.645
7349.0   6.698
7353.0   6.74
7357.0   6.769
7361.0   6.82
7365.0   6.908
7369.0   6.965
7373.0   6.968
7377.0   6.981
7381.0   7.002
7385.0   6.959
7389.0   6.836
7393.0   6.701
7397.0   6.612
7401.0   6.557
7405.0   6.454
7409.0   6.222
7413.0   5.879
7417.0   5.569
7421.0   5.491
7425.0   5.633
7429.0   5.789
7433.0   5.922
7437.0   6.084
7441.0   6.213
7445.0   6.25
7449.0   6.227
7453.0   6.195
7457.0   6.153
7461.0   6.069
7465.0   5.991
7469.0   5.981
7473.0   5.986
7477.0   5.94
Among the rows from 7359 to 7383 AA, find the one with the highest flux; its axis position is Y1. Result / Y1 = 7381.0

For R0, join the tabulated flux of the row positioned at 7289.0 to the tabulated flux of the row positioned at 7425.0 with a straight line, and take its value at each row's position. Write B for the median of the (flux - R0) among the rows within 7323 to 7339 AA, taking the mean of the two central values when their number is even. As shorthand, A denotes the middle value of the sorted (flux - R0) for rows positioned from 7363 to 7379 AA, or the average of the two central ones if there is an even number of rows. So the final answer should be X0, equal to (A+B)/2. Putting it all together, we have 1.08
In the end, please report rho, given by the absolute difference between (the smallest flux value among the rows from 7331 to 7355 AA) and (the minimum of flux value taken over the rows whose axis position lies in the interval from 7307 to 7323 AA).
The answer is 0.5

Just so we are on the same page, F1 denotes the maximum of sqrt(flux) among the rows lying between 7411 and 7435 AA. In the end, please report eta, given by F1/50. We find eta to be 0.0487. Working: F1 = 2.43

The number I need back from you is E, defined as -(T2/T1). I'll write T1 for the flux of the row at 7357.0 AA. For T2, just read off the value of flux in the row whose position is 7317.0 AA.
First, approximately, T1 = 6.769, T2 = 6.267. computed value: -0.93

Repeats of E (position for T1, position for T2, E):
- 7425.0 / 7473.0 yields -1.06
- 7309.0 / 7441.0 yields -1.05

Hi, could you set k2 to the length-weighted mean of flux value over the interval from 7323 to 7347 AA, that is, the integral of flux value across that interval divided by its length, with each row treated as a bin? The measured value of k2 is 6.5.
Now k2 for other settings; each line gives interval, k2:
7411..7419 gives 5.7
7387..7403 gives 6.7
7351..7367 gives 6.8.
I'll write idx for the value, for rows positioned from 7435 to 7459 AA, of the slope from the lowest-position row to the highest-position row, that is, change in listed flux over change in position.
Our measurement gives 0.00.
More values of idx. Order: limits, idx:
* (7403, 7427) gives -0.04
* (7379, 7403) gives -0.02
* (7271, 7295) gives -0.04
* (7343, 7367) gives 0.01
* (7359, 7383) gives 0.01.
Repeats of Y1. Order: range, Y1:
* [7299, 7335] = 7333.0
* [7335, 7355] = 7353.0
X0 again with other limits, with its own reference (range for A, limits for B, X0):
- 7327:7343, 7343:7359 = 0.99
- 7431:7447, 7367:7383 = 0.94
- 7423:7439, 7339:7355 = 0.65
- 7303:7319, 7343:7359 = 0.78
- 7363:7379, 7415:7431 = 0.66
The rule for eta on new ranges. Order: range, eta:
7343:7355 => 0.0519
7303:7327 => 0.0504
